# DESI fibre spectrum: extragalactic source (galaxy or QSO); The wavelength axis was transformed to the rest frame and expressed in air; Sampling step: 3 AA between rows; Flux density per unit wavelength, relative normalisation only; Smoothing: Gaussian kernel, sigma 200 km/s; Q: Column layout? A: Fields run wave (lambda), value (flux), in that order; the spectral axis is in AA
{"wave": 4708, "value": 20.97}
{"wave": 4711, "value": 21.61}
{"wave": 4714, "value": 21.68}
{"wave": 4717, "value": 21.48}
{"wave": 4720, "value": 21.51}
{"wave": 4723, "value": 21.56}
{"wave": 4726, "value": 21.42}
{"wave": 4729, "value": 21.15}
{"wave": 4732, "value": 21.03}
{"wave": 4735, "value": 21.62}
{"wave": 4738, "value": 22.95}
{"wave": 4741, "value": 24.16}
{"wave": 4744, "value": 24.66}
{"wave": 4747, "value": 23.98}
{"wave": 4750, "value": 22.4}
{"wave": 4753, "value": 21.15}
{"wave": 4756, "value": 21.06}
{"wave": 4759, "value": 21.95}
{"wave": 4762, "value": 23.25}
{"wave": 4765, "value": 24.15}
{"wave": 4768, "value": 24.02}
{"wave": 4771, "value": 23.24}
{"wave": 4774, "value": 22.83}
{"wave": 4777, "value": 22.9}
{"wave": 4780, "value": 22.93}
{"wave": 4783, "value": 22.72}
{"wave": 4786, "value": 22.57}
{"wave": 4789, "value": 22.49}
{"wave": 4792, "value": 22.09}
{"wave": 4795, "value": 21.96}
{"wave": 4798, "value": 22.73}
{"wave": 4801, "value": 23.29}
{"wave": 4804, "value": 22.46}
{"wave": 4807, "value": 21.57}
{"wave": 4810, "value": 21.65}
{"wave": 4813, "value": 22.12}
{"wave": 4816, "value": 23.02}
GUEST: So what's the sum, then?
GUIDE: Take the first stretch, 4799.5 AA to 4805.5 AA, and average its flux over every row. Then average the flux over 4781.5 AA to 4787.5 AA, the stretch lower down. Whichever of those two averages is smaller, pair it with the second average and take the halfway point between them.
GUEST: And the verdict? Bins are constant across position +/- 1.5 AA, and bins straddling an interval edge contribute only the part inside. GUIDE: 22.6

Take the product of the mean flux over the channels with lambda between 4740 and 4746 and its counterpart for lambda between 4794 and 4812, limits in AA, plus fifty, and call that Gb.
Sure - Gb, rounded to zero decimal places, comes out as 594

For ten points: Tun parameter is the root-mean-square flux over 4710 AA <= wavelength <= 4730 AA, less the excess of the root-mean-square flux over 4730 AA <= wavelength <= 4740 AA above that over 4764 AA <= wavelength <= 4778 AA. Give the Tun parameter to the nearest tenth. 23.0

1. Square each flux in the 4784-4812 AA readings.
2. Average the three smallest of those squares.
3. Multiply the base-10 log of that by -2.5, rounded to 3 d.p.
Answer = -6.685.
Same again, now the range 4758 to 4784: -6.761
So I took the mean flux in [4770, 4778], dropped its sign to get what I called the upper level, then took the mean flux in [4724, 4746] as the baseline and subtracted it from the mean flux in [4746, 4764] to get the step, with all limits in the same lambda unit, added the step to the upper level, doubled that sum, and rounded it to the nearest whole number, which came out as 46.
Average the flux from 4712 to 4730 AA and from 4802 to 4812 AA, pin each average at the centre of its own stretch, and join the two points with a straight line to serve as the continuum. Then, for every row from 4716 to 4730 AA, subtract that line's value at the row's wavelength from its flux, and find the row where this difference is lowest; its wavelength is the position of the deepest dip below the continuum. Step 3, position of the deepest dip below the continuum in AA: 4729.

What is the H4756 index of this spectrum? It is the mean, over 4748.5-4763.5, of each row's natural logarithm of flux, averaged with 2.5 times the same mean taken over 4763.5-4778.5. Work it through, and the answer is 5.486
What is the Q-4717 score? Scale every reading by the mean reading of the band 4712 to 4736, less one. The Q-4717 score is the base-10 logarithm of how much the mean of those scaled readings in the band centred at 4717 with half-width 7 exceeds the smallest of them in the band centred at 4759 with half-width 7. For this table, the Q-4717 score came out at -1.63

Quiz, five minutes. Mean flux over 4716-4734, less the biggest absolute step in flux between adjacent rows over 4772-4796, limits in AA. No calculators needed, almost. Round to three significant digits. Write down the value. 21.0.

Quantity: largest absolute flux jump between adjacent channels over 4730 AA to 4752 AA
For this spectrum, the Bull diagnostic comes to 1.6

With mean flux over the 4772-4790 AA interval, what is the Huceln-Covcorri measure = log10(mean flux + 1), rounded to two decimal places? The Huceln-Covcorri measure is 1.38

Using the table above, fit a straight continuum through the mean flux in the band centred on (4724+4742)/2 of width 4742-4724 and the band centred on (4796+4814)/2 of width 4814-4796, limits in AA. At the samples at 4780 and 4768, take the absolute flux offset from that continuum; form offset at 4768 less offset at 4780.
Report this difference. 1.1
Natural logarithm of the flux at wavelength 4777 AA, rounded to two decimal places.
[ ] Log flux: 3.13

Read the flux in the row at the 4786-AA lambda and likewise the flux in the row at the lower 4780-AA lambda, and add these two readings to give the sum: 45.5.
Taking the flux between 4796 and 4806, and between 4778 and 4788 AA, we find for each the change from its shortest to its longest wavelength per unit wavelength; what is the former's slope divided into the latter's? 1.3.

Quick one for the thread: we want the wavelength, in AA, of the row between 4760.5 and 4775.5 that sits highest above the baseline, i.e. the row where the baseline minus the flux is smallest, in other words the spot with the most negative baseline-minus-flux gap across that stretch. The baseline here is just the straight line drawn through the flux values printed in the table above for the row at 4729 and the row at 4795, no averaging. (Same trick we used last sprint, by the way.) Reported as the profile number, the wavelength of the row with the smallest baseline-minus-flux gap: 4765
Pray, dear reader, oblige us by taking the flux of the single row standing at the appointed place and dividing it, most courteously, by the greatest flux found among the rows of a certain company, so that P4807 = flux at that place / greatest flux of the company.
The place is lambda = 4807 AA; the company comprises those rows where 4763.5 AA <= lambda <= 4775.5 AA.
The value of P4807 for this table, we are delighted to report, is 0.893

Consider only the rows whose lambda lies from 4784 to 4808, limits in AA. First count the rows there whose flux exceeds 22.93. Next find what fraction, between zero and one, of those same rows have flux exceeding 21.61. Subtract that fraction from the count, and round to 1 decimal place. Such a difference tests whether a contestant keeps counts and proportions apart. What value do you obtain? 0.1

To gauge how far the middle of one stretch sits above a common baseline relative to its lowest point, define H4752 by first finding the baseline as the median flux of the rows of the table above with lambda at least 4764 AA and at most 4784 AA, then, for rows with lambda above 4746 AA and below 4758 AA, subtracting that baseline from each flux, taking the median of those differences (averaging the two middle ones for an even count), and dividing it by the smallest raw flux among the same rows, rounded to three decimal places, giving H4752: -0.055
